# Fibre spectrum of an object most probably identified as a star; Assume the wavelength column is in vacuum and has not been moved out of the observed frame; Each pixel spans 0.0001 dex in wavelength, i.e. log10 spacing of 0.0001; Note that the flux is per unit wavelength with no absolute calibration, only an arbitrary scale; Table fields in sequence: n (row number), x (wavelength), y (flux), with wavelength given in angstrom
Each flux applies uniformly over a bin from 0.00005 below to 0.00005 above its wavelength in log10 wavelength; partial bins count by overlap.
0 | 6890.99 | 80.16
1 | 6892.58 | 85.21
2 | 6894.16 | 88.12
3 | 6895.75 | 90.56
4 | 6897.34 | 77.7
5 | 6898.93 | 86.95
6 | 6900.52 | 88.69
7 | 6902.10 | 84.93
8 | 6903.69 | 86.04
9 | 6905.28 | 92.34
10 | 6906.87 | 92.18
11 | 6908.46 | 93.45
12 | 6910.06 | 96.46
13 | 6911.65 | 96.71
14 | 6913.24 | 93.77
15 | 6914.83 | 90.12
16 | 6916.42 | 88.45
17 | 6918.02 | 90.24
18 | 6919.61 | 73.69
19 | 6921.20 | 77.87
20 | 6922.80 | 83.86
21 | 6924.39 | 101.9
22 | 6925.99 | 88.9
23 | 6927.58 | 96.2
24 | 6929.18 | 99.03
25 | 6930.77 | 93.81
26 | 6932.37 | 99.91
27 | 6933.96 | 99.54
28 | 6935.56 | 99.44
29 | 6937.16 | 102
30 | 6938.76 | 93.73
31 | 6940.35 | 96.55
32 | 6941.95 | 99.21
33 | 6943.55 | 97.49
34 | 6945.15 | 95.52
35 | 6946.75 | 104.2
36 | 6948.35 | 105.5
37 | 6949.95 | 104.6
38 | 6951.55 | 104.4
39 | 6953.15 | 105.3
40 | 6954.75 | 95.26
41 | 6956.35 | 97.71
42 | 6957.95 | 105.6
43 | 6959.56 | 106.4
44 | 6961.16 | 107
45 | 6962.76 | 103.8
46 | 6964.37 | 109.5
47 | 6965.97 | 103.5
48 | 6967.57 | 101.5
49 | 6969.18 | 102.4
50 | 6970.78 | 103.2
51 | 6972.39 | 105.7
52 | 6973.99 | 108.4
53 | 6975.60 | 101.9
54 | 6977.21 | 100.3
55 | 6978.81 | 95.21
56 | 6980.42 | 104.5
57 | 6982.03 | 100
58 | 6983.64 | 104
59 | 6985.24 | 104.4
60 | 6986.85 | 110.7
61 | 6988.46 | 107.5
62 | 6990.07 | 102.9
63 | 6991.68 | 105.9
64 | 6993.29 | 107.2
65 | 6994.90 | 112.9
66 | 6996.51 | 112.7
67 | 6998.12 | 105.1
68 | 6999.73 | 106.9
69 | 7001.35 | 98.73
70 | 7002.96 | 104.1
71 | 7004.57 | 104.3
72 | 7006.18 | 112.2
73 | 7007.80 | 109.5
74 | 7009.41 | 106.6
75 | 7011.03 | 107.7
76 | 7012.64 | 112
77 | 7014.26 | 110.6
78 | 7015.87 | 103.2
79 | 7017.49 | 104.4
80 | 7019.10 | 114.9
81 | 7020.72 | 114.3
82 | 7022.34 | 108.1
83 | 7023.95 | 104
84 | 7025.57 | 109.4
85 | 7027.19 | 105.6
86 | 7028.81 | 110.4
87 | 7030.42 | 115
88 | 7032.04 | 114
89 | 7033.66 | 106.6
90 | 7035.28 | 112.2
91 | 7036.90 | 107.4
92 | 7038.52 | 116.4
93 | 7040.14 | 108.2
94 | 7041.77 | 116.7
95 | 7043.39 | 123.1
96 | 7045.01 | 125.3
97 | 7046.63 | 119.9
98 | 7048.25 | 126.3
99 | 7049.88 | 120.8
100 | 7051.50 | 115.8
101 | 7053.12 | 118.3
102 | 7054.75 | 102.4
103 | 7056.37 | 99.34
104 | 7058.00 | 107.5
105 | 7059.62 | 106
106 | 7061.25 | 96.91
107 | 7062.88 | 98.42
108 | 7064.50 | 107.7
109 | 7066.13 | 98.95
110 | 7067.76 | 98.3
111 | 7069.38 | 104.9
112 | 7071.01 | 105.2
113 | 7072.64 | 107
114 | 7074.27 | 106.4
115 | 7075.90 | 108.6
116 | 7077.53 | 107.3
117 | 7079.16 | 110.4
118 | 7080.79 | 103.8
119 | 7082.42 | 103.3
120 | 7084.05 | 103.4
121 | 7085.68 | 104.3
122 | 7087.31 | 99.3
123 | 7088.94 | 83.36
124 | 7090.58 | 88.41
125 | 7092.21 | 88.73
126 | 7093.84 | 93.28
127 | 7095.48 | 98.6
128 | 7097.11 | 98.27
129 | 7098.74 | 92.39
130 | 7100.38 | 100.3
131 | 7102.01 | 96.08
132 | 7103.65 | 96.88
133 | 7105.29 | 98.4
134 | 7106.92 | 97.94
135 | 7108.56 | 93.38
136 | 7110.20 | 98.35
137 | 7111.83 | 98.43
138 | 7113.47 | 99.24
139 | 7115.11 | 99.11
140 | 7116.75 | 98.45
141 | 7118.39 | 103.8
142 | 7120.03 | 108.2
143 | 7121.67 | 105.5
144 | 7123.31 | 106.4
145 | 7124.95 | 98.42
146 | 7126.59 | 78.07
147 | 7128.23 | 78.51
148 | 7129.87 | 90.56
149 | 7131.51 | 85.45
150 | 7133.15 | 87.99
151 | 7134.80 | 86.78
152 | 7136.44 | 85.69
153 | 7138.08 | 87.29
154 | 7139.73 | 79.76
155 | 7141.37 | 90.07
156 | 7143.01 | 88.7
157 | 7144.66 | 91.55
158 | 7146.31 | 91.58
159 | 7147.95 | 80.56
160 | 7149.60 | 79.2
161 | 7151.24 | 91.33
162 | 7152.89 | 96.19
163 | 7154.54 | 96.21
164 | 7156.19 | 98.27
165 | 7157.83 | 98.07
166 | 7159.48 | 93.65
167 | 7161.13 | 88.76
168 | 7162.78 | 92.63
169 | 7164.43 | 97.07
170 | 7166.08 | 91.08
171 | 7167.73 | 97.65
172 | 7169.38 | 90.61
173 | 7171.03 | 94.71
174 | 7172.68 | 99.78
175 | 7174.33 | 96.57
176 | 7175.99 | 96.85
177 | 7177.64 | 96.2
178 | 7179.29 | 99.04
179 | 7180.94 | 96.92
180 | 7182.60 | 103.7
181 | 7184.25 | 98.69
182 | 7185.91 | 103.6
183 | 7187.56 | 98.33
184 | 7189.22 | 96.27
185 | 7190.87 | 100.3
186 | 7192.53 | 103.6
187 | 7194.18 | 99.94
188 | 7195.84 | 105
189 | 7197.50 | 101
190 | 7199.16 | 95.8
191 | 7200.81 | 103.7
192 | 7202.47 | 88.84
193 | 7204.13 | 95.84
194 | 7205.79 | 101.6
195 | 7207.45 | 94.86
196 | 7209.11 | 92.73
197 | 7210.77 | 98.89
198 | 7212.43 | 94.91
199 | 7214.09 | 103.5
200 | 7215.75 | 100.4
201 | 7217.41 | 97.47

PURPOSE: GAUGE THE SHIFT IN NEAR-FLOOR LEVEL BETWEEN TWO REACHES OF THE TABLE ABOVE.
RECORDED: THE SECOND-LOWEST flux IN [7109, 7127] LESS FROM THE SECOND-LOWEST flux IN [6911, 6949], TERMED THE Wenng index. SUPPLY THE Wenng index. -20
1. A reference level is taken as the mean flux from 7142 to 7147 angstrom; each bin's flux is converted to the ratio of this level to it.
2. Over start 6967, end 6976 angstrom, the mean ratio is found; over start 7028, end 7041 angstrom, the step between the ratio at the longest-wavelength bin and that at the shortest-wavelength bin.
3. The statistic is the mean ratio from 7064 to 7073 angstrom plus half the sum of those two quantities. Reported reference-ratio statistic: 1.32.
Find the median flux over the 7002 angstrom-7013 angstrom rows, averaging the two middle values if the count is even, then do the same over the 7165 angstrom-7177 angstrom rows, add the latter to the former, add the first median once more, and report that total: 312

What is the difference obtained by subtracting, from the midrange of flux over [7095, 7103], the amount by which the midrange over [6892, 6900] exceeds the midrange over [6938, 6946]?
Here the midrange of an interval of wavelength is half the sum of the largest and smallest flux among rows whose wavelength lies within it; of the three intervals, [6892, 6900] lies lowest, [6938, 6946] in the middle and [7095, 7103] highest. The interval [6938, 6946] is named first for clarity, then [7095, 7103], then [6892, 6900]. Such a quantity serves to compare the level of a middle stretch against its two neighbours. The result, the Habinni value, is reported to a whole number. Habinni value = 109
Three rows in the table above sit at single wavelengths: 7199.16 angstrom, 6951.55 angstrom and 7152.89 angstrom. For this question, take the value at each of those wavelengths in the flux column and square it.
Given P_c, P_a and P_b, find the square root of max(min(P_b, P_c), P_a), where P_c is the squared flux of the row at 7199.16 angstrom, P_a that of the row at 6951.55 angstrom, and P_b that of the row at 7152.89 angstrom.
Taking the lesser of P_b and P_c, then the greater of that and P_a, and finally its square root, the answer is 104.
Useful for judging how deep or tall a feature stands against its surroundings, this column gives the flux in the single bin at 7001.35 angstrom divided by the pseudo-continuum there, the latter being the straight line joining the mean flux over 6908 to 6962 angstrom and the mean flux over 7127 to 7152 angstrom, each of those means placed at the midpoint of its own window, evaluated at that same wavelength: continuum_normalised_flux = 1.06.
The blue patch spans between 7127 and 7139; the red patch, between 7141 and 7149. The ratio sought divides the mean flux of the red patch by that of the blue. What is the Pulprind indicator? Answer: 1.03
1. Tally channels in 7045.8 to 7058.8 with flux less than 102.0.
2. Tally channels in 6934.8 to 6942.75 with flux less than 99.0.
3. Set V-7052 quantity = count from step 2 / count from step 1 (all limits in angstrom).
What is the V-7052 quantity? 2.0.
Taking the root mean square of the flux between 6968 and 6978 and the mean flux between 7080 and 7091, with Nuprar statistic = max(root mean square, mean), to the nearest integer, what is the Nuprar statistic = 104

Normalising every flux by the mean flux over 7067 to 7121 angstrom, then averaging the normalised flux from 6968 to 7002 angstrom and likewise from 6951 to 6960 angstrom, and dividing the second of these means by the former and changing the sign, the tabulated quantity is -0.98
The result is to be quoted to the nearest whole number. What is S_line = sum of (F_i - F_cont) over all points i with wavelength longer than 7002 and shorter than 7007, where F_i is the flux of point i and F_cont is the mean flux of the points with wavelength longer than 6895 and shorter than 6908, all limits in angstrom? 58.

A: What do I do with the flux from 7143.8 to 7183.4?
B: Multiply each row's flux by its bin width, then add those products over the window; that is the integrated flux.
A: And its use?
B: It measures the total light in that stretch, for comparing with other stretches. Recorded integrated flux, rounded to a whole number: 3725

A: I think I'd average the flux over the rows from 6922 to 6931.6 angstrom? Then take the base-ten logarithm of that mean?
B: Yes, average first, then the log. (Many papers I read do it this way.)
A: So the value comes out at 1.97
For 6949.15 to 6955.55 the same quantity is 2.01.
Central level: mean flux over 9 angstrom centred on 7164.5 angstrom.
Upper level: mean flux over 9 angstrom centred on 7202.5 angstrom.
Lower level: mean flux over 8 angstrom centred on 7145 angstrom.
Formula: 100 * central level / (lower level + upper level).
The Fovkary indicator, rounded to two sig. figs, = 50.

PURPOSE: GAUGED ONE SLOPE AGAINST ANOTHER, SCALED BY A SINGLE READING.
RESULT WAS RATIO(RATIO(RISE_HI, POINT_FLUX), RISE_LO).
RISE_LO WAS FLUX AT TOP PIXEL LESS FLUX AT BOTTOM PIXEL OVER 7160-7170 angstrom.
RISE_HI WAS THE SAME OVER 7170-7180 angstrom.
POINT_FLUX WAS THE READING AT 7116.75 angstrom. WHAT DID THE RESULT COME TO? 0.024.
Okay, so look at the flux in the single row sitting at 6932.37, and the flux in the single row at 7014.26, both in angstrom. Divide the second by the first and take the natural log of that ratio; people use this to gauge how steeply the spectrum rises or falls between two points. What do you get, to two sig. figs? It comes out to 0.10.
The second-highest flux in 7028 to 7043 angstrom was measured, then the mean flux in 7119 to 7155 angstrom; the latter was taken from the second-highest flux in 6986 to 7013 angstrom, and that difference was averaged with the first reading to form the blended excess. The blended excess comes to 69.5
